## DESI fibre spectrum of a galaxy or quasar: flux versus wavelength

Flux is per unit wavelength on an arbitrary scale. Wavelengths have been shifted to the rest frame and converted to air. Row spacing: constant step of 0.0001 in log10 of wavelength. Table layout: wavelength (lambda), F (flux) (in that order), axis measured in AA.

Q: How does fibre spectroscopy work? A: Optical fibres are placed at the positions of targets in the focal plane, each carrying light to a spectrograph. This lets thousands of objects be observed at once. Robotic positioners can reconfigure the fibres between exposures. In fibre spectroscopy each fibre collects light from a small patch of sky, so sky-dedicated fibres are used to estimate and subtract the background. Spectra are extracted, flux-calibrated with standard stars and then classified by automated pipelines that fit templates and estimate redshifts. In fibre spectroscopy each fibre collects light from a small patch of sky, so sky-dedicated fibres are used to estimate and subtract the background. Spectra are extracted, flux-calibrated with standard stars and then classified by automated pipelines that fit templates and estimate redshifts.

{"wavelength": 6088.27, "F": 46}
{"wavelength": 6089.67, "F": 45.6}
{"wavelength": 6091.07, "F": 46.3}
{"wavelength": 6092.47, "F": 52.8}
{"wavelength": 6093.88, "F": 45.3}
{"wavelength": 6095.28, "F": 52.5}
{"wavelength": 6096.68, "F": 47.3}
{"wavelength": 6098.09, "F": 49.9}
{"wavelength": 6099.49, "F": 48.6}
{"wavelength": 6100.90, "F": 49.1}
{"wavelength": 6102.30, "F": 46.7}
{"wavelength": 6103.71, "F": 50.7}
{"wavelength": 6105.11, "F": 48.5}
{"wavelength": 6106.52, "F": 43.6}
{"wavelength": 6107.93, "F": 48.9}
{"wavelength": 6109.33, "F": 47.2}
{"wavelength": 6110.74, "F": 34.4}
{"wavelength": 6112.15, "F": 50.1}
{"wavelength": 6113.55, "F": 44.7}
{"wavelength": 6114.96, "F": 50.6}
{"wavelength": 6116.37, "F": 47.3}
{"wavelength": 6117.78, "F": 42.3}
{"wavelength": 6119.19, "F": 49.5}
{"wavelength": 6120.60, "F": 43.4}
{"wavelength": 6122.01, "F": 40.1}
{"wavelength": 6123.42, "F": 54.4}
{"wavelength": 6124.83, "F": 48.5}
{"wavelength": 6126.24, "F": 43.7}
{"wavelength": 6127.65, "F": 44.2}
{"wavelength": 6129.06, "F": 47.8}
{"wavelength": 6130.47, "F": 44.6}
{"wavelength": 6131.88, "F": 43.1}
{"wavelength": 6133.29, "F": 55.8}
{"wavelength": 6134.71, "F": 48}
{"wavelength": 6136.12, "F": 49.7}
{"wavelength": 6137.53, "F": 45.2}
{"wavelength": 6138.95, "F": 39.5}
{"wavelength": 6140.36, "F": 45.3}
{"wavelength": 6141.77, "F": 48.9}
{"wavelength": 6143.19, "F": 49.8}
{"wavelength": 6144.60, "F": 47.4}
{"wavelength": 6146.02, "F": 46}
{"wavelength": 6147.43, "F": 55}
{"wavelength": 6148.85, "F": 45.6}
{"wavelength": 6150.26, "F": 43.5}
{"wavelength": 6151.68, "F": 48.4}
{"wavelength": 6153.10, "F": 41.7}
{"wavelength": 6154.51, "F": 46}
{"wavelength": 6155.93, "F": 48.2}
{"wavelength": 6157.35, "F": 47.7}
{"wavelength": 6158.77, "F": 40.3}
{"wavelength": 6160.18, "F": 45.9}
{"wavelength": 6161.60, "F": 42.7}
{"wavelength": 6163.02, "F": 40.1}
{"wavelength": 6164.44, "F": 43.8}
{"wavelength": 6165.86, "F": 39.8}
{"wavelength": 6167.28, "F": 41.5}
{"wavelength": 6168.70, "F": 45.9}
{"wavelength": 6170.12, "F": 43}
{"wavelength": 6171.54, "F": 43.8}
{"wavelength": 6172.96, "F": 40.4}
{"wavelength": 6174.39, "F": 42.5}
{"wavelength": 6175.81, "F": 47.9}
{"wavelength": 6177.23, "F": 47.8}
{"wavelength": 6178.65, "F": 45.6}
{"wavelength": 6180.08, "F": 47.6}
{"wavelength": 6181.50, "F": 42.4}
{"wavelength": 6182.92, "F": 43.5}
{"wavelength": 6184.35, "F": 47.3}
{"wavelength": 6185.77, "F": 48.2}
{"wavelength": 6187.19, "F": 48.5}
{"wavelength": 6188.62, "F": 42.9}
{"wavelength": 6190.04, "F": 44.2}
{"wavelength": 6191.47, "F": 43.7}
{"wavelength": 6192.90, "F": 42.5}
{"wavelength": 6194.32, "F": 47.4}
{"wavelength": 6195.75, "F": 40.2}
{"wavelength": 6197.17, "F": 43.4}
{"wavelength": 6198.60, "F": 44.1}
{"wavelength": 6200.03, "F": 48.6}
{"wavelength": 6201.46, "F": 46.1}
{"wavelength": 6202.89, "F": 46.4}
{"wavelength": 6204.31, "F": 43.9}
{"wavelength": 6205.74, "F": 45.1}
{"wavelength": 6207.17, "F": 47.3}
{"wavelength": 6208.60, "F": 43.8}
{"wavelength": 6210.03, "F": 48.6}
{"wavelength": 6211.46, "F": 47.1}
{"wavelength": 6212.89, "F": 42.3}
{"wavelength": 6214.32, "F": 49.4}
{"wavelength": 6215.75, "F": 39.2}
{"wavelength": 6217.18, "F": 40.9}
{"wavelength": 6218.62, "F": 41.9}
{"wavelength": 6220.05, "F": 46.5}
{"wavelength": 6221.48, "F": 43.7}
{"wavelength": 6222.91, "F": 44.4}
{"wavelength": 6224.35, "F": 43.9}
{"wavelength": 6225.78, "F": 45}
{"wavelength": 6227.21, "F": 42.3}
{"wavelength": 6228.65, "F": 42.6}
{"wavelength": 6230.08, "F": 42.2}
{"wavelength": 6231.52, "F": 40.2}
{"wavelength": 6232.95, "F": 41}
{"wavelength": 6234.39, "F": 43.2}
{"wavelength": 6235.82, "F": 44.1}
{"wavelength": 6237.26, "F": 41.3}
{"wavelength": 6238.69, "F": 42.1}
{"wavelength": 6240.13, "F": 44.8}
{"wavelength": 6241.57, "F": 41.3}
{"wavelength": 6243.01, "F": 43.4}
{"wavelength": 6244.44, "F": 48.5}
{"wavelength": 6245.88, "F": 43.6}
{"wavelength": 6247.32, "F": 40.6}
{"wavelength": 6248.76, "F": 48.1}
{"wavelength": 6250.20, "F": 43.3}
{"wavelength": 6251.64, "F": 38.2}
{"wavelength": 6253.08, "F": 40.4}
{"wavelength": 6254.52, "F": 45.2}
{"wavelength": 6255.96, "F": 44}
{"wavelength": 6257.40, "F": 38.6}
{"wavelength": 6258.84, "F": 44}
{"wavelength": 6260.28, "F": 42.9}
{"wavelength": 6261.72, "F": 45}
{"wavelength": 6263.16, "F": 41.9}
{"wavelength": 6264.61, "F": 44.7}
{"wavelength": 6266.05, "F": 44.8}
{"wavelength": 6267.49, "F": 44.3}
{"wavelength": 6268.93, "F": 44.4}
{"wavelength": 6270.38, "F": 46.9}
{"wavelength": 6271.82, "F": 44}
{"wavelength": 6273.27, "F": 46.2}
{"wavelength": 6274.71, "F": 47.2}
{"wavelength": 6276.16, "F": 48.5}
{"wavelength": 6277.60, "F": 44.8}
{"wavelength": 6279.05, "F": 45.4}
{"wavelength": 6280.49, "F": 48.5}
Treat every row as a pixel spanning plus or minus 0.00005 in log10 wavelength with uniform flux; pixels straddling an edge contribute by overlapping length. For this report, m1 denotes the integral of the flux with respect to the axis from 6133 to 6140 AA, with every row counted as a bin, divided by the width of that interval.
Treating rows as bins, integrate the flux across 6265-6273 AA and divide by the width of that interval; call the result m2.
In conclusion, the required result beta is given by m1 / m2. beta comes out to 1.05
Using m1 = 47.0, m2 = 45.0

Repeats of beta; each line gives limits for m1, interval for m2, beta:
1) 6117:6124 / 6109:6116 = 1.01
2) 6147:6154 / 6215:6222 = 1.10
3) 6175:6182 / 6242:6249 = 1.04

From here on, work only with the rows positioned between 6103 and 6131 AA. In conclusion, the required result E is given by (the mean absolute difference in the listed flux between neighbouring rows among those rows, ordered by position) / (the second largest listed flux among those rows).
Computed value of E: 0.115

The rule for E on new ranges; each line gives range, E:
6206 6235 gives 0.057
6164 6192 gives 0.052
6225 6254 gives 0.059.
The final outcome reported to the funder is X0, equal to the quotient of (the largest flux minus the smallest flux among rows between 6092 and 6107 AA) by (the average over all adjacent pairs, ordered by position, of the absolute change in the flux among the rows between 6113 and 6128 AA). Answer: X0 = 1.6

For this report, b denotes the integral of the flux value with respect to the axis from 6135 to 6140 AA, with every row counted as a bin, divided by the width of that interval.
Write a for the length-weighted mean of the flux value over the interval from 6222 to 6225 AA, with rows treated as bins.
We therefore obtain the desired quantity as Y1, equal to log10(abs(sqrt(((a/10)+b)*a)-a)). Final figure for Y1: 0.4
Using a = 44.1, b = 45.1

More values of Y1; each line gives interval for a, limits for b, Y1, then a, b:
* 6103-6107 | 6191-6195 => -0.1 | 47.8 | 44.6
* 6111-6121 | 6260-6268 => 0.0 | 46.4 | 44.0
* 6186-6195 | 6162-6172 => 0.0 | 45.0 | 42.5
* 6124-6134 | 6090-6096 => 0.5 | 46.9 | 49.0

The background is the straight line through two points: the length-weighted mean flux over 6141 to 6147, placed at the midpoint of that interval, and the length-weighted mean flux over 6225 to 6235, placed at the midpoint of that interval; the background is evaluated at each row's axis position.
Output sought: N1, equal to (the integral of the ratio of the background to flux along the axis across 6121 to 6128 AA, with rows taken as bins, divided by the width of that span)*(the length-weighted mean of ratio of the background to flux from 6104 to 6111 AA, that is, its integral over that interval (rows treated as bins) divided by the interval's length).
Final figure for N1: 1.23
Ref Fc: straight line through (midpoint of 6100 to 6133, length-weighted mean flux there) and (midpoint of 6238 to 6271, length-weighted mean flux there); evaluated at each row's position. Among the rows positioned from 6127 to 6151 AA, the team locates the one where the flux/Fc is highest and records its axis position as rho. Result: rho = 6133.29 AA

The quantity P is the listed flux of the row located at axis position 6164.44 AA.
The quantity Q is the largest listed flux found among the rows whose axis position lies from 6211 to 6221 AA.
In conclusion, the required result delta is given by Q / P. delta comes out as 1.13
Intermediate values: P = 43.8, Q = 49.4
